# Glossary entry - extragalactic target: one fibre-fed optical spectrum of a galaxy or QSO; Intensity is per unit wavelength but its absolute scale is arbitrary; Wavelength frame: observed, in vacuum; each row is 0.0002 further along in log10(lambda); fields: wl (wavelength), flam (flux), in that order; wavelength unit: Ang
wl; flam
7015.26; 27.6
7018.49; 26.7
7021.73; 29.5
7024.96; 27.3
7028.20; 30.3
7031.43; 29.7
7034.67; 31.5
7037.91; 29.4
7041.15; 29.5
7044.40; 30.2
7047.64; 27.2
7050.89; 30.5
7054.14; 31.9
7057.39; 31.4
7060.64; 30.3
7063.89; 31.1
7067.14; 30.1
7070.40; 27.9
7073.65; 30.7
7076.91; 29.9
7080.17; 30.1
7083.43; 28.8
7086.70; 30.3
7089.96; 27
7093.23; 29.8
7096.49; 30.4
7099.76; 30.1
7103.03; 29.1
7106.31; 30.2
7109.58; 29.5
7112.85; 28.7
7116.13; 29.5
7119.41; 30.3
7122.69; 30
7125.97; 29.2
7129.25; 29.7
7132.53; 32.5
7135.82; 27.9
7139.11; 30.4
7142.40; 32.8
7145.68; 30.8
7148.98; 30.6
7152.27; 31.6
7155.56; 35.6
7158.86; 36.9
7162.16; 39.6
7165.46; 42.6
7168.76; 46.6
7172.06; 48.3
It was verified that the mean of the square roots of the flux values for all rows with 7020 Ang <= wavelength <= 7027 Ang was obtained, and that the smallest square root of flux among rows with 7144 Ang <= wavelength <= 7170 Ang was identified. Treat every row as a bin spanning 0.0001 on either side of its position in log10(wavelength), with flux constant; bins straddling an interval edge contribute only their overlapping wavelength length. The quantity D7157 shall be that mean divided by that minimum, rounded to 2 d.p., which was 0.96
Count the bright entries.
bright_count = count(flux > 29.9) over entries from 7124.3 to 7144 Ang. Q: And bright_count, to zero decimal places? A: 3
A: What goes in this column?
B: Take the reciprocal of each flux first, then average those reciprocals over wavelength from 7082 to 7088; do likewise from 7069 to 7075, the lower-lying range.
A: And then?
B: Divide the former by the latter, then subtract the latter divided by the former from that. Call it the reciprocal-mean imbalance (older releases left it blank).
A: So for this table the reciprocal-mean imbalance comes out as -0.02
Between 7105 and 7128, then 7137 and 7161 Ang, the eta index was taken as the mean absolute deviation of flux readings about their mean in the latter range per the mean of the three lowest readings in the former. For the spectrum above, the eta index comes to 0.071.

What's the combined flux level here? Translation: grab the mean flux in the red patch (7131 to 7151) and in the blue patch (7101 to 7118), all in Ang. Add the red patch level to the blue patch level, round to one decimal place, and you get 60.2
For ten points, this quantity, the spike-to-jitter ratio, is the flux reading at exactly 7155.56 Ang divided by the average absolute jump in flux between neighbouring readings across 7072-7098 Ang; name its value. 23.7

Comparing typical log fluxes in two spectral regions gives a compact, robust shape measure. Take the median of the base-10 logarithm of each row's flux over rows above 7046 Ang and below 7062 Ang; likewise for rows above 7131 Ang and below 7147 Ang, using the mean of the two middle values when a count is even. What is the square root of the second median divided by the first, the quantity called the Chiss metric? 1.001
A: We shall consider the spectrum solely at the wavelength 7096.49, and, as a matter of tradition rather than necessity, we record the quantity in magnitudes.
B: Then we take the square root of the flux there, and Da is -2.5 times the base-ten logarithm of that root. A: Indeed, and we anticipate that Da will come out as -1.85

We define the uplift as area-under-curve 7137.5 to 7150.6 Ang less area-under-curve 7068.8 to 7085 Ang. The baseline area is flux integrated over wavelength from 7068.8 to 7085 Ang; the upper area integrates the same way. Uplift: -70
